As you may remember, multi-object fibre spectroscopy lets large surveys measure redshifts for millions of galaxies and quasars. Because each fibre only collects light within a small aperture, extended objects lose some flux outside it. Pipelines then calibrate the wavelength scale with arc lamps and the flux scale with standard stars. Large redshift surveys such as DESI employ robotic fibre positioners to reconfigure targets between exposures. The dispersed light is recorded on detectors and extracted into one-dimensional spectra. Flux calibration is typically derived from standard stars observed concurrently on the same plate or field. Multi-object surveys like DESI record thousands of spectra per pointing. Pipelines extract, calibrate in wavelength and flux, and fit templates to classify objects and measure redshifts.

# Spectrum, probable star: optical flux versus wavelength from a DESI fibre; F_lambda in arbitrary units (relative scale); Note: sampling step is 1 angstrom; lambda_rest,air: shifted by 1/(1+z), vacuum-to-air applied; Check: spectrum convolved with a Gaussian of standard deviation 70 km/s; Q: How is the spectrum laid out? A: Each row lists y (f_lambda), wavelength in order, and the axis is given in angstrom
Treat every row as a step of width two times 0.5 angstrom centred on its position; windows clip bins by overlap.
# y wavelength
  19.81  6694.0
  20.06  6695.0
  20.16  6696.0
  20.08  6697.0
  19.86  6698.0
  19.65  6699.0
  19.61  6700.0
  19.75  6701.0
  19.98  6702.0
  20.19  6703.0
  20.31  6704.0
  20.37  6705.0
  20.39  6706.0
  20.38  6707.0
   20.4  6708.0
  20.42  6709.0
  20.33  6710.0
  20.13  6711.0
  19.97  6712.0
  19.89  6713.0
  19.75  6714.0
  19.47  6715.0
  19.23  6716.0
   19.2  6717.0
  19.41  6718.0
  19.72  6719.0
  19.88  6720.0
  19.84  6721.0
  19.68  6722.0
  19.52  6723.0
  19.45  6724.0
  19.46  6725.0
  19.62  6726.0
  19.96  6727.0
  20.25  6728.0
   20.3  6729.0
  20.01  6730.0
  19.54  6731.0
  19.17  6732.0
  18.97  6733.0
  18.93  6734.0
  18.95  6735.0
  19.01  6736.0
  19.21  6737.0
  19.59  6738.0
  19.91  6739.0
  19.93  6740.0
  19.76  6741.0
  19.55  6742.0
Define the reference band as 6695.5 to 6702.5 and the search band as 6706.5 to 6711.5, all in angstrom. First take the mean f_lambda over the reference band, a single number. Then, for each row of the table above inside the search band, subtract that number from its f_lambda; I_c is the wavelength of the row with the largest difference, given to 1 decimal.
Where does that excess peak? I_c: 6709.0 angstrom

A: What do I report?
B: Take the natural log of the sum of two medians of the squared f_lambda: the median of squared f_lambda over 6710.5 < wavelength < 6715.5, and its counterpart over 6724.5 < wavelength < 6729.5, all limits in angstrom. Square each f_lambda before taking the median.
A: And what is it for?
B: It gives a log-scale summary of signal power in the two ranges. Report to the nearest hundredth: 6.68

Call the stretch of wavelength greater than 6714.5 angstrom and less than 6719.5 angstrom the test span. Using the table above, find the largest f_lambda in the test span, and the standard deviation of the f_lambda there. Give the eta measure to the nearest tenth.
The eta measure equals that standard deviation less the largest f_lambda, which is -19.5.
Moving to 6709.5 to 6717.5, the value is -19.9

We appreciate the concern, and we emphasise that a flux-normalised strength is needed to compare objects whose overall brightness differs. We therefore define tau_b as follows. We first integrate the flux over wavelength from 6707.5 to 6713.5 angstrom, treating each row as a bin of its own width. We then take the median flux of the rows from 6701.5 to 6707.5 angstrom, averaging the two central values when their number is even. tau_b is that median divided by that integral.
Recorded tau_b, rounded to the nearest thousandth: 0.168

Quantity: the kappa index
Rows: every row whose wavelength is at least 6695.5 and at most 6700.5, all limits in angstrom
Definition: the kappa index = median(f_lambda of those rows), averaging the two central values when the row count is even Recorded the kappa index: 19.9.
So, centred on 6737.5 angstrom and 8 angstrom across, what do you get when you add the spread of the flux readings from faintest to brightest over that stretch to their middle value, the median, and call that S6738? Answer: 20.4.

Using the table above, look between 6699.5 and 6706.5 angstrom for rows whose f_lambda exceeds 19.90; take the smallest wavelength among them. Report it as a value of 6702.0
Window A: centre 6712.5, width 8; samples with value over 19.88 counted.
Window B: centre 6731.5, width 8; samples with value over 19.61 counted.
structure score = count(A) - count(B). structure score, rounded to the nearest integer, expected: 2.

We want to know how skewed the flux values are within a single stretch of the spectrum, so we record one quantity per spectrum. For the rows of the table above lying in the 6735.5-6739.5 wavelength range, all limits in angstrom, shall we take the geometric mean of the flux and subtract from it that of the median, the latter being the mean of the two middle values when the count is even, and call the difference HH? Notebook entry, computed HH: 0.027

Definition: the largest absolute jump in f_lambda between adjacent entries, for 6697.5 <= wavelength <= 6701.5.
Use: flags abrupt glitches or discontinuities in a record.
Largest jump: 0.21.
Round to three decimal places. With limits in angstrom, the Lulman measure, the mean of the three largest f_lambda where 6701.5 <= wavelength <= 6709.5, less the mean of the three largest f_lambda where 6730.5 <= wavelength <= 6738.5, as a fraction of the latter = 0.049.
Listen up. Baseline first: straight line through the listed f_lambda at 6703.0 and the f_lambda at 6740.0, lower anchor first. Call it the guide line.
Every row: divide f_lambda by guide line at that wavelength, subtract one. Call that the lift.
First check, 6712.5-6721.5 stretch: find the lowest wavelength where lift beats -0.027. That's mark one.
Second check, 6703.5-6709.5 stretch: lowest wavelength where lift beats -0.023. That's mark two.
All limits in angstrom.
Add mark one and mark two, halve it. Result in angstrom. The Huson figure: 6708.5 angstrom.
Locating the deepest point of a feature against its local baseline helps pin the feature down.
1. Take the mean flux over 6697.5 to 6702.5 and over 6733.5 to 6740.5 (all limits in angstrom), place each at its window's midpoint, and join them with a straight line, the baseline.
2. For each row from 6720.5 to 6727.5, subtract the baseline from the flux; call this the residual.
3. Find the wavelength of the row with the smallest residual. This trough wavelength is 6724.0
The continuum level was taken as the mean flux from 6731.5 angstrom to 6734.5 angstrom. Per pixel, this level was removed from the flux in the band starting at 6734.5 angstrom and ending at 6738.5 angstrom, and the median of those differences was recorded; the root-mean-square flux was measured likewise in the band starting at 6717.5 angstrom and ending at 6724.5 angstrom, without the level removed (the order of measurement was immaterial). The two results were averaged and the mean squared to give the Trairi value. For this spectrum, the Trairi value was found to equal 97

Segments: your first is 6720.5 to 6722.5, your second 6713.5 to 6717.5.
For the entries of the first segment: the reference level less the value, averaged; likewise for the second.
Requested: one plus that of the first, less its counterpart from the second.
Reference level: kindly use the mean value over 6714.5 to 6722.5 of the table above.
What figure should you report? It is 0.65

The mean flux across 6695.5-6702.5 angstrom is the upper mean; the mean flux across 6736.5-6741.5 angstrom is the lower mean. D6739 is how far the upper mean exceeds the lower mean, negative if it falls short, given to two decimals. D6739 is 0.19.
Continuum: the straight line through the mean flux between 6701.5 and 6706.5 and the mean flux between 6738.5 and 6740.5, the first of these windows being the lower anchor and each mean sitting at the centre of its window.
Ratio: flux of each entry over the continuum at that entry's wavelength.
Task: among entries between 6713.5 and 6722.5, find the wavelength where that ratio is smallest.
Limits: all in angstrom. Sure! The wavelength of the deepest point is 6717.0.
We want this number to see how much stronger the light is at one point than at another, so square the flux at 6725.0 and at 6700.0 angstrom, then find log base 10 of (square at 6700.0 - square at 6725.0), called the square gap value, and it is 0.77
